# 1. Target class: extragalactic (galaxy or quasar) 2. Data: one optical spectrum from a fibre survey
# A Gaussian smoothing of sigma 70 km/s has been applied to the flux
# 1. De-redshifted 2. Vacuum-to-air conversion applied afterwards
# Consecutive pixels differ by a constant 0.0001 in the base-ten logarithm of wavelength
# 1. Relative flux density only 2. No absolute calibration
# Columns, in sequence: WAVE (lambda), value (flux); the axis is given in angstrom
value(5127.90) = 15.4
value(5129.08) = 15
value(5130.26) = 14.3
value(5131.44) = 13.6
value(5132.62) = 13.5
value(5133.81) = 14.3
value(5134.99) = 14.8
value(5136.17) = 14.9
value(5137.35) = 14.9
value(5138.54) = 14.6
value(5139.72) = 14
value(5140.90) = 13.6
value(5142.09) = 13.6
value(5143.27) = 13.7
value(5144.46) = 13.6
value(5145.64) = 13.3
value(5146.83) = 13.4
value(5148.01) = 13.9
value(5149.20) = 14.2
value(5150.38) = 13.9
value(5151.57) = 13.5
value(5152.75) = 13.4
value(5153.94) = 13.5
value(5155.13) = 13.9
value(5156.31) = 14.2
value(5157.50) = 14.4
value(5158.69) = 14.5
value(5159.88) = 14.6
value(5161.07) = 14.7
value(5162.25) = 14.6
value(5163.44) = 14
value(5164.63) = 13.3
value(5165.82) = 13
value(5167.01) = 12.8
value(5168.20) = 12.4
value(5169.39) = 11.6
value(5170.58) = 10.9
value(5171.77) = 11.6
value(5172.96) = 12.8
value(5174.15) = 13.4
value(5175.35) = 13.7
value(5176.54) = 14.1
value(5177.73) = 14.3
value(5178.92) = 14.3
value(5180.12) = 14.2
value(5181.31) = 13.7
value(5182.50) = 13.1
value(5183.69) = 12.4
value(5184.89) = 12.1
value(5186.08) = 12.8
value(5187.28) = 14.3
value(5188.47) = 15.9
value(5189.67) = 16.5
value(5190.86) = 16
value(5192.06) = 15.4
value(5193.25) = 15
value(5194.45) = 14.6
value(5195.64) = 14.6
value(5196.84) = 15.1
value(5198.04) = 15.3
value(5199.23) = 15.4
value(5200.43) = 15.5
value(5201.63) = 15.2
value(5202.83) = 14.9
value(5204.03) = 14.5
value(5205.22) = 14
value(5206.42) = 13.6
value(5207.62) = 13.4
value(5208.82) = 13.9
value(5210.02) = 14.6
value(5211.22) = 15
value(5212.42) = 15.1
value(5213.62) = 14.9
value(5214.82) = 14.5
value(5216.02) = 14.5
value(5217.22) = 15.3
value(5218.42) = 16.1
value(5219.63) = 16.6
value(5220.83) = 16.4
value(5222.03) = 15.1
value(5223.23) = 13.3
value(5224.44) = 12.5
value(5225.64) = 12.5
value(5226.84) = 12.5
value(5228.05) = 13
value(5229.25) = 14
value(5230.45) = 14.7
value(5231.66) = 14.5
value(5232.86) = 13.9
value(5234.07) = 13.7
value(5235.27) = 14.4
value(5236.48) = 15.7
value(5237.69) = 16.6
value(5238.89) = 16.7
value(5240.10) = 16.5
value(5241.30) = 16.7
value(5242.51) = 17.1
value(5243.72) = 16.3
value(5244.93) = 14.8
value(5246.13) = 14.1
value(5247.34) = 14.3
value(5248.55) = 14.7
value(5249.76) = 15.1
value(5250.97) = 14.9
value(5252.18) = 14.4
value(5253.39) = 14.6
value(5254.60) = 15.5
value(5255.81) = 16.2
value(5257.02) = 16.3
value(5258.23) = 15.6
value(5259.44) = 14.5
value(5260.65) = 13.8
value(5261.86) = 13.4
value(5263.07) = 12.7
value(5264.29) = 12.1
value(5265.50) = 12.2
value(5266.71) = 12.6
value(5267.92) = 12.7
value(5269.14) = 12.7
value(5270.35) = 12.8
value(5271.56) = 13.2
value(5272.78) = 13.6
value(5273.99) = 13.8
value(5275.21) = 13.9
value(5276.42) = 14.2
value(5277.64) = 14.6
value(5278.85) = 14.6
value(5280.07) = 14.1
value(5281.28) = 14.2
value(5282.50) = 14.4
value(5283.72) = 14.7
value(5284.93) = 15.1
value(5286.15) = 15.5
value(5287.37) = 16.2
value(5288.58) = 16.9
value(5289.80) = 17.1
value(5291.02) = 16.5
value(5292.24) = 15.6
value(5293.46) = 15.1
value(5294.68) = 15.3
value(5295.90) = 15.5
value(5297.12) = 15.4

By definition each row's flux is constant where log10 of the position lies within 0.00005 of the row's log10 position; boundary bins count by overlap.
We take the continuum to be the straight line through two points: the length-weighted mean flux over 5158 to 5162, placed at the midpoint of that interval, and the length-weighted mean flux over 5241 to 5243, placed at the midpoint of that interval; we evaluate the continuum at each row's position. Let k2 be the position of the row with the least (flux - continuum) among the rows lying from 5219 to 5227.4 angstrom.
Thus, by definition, 5226.84 angstrom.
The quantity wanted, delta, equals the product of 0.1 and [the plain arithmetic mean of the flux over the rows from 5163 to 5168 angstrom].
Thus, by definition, 1.33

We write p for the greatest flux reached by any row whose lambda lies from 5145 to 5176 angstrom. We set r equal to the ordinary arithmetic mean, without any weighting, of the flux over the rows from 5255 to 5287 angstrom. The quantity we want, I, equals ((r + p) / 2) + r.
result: 28.3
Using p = 14.7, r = 14.0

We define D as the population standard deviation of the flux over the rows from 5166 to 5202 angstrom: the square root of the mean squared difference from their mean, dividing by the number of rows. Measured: 1.4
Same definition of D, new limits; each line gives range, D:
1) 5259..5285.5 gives 0.9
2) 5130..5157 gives 0.5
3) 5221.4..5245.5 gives 1.5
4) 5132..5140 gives 0.5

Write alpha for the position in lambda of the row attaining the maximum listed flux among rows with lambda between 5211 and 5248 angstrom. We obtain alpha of 5242.51 angstrom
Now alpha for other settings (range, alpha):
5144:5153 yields 5149.20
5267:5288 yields 5287.37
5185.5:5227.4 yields 5219.63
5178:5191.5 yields 5189.67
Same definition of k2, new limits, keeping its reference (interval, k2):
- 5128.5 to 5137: 5132.62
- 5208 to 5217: 5208.82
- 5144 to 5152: 5145.64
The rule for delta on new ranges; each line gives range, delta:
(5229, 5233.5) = 1.43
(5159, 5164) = 1.45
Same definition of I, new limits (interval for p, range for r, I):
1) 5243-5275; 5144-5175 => 28.3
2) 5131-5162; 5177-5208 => 29.1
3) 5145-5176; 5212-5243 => 29.7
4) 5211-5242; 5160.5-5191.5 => 28.7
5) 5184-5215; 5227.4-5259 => 31.0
